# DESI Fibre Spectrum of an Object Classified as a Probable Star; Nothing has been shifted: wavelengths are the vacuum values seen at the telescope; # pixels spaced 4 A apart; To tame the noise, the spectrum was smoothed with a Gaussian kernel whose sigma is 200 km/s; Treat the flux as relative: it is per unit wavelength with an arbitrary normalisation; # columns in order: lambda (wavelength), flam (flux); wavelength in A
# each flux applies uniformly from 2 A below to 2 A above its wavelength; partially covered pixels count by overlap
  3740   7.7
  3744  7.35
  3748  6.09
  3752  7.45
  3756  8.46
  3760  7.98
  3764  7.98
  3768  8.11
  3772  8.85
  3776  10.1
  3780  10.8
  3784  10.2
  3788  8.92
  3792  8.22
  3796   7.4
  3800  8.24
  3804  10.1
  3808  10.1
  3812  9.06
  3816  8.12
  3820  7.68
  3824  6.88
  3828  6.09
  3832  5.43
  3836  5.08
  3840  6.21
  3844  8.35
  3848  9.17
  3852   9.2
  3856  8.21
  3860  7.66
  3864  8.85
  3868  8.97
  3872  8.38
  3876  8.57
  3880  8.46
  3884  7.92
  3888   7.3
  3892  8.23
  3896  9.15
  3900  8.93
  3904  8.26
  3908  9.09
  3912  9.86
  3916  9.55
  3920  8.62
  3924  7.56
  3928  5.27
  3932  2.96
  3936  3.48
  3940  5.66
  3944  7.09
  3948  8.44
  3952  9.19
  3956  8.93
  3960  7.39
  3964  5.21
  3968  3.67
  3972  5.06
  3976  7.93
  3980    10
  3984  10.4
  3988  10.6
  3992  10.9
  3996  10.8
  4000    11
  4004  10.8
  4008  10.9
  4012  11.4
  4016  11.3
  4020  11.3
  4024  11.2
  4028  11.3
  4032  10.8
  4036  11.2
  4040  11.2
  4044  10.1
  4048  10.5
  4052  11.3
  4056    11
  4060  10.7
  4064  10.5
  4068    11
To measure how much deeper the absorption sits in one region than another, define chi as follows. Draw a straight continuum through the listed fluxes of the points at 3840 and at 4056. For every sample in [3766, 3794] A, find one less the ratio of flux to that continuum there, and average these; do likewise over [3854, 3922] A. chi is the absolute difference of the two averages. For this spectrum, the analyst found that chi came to 0.73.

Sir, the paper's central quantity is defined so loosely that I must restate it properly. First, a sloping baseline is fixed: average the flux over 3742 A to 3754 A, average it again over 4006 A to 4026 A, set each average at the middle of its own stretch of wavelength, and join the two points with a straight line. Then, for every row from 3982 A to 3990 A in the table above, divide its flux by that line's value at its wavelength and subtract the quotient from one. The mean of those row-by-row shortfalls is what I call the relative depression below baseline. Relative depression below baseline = 0.0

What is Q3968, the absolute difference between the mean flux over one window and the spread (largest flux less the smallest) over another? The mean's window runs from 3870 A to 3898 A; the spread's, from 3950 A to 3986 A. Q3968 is 2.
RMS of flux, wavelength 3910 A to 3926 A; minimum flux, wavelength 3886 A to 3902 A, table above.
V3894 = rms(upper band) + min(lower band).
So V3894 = 16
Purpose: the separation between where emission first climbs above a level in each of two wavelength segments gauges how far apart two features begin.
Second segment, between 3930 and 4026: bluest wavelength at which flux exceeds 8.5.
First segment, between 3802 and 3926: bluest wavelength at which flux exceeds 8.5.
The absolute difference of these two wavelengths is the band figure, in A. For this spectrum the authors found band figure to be 148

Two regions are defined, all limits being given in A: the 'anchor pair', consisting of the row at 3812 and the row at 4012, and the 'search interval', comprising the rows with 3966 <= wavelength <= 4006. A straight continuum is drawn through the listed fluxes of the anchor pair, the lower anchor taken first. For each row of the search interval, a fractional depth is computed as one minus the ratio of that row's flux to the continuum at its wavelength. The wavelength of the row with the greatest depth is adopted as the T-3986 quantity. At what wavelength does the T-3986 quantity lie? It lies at 3968 A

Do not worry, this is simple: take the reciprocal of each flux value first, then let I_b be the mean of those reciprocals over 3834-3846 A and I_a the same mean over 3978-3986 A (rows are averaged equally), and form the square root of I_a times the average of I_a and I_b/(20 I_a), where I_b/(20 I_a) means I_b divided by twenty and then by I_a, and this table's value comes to 0.094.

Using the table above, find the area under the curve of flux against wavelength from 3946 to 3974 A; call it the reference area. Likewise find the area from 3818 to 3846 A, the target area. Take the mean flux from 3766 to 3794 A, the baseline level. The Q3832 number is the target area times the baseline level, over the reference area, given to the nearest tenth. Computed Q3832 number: 8.9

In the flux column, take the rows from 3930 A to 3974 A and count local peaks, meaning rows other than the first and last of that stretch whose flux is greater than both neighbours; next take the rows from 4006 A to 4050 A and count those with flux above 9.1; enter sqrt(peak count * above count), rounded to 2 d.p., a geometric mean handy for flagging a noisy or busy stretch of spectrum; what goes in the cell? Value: 3.32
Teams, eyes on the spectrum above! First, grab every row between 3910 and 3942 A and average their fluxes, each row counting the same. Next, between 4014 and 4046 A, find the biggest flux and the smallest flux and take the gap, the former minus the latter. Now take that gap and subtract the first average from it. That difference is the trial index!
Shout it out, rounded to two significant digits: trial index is -5.4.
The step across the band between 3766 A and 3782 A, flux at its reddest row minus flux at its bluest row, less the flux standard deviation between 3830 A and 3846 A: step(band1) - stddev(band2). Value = 1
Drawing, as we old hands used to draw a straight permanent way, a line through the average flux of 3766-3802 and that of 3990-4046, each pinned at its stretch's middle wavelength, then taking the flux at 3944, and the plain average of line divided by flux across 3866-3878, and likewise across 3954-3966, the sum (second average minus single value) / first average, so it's -4.9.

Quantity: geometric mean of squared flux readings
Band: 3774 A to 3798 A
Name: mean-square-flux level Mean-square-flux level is 85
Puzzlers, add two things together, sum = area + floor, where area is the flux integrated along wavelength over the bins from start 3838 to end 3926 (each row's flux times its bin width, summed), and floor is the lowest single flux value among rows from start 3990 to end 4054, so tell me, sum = 756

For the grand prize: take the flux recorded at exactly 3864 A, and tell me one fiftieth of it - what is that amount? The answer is 0.177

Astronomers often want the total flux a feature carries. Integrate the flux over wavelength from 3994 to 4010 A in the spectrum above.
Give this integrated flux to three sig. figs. 174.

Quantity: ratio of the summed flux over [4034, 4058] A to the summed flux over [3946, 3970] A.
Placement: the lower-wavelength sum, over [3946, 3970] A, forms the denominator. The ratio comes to 1.5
